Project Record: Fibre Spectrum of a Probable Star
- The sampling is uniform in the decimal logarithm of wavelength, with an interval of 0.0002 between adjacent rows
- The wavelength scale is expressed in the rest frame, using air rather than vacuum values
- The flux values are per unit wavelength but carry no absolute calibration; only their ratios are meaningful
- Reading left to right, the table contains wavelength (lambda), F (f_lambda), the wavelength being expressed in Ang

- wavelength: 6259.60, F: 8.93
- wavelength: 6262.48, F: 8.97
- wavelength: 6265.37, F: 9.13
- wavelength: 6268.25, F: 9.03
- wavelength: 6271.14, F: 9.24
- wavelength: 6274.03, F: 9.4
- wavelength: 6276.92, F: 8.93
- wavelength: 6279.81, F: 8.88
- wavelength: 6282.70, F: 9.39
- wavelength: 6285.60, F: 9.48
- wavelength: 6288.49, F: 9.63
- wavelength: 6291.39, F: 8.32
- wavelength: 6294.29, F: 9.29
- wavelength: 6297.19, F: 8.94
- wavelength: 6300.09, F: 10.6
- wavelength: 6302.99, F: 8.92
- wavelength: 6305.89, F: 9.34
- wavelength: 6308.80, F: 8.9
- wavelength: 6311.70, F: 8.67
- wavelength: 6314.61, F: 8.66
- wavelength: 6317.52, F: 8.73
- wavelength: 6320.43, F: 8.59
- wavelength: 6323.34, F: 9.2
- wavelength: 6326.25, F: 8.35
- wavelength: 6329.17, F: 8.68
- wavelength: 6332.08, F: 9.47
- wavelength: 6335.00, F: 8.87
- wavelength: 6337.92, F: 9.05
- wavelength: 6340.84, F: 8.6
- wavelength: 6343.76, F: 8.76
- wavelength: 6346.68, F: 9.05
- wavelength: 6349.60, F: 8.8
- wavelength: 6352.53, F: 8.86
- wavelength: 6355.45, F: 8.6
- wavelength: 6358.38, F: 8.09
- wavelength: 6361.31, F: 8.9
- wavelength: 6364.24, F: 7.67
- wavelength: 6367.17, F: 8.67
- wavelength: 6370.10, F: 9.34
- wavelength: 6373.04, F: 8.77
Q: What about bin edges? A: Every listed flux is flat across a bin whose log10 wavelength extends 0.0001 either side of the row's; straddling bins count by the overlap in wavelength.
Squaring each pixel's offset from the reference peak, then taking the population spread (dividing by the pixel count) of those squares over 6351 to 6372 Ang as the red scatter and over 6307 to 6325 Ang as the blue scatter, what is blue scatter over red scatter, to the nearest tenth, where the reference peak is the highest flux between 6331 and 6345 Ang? 0.2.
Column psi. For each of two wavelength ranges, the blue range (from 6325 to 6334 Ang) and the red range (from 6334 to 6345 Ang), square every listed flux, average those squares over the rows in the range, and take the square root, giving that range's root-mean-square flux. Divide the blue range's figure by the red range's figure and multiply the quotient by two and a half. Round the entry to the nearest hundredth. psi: 2.51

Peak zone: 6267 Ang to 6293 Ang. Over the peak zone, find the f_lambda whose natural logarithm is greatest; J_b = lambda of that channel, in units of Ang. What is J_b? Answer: 6288.49 Ang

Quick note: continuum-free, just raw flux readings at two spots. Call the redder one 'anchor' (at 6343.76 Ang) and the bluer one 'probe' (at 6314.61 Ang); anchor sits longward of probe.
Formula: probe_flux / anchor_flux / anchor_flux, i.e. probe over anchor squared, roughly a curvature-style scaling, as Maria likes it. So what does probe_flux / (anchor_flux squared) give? 0.113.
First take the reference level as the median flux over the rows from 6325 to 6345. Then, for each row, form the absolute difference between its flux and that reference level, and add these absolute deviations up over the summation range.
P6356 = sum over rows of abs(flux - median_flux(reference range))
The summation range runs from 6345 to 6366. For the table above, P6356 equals 2.5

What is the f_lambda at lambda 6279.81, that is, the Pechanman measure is 8.88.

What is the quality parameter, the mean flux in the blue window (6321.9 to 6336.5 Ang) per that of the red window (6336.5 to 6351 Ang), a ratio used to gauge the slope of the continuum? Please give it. 1.01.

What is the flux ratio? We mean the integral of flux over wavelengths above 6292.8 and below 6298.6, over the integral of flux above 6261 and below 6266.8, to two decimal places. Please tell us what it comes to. 1.01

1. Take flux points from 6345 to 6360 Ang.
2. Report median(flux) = 8.8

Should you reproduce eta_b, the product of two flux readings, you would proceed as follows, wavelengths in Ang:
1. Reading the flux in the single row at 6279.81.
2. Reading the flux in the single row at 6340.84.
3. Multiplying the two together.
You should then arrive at 76.4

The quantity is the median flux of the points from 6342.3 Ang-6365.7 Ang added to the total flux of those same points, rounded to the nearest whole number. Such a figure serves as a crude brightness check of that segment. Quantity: 78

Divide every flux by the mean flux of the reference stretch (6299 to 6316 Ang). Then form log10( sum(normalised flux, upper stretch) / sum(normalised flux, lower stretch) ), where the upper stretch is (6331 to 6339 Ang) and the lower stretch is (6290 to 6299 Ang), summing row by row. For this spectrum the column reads 0.01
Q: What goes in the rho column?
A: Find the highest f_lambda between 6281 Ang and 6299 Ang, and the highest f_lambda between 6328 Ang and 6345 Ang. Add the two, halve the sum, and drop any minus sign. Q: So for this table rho 9.55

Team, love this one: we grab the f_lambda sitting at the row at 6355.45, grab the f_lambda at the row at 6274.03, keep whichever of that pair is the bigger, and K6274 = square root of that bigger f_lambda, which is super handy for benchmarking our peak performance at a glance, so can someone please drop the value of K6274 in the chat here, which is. 3.07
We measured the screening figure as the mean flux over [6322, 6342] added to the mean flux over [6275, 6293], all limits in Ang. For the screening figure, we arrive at 18.0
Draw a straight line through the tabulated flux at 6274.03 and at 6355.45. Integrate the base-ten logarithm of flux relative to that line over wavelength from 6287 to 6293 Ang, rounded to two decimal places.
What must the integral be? -0.08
